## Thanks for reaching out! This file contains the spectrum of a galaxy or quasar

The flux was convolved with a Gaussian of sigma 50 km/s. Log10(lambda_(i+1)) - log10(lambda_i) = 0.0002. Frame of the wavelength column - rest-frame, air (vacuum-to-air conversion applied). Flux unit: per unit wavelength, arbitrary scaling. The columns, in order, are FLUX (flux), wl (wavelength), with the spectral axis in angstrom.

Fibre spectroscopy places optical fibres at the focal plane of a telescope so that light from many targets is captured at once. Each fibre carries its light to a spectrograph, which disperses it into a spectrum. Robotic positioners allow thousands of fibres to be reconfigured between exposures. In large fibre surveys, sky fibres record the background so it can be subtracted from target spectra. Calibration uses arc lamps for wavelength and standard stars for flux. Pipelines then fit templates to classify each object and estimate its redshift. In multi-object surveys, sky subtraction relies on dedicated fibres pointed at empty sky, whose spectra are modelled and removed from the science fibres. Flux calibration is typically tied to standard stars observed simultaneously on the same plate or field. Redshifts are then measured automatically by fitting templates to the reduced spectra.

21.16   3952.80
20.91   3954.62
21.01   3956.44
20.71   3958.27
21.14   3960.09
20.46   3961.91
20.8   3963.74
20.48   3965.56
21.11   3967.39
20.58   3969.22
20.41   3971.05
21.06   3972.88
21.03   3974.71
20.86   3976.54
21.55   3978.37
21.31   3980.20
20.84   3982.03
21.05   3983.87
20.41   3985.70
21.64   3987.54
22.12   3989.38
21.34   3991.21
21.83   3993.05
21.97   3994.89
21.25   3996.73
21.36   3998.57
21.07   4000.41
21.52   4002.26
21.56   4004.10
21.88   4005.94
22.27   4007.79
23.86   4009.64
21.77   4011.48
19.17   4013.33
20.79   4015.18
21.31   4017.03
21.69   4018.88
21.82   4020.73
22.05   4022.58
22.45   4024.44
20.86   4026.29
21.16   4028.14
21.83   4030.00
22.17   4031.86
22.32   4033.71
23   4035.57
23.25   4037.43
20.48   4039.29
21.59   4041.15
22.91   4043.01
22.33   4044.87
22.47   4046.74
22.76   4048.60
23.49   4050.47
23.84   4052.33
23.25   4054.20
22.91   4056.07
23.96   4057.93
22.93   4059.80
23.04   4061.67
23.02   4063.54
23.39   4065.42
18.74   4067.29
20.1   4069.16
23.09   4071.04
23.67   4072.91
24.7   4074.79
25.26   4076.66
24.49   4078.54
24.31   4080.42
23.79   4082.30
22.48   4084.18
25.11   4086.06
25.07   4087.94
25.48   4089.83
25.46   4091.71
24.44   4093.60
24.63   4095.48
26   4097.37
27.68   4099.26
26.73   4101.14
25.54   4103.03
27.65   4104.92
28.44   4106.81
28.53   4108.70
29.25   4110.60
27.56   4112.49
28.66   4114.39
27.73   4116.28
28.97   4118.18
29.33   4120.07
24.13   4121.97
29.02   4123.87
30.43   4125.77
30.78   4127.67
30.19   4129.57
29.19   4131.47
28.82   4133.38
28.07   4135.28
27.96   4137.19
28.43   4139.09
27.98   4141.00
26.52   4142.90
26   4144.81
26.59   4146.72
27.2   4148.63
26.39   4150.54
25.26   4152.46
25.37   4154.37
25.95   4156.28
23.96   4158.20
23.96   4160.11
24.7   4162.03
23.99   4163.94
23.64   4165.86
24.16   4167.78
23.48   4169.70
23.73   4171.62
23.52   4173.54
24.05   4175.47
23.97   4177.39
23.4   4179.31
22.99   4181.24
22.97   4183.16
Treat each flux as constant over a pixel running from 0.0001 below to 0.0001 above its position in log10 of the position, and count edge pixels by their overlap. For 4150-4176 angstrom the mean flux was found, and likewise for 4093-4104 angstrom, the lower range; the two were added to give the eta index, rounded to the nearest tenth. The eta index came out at 50.3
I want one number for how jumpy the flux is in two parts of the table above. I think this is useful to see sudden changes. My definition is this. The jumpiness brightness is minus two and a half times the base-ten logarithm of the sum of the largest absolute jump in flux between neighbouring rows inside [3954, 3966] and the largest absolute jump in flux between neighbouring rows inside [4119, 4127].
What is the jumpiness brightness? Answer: -1.9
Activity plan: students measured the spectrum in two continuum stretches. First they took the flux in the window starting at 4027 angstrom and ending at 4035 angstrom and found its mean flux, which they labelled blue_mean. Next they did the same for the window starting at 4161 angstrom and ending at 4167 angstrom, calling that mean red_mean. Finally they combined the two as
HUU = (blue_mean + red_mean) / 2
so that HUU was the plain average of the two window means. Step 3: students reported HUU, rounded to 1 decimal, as 23.0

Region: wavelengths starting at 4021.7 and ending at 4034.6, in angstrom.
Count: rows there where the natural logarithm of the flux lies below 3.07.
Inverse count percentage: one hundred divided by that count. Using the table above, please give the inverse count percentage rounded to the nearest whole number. 50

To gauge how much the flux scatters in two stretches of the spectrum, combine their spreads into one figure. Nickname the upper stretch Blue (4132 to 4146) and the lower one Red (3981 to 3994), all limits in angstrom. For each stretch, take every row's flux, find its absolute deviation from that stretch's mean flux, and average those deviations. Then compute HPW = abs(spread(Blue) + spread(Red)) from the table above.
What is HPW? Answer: 1.3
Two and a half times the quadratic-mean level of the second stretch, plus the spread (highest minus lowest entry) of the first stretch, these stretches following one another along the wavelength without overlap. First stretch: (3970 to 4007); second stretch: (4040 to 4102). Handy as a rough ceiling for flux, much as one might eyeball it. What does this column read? 61.2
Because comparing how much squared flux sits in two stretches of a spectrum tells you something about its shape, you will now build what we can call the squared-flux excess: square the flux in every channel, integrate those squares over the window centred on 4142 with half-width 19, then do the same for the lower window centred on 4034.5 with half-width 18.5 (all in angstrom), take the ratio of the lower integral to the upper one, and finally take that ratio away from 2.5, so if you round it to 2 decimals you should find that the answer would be 1.86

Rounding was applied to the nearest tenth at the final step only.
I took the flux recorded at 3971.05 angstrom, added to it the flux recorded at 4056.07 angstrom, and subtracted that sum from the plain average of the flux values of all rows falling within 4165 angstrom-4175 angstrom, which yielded -19.6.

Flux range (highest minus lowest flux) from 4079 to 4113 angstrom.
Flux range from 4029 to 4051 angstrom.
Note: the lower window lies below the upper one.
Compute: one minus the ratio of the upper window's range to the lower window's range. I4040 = -1.2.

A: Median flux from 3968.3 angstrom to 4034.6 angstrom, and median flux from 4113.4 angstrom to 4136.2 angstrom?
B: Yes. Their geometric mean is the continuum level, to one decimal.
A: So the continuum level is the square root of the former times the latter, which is 24.9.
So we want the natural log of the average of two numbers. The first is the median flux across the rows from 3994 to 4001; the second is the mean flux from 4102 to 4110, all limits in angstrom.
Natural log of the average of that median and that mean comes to 3.20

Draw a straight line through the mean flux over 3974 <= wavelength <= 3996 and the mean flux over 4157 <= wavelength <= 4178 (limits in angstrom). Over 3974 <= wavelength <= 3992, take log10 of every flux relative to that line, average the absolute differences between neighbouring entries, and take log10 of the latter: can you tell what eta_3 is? -1.95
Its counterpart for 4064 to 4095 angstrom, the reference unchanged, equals -1.63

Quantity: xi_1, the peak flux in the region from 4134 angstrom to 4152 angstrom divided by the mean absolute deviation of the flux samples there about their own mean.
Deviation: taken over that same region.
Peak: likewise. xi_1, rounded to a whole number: 37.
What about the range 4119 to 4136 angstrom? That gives 25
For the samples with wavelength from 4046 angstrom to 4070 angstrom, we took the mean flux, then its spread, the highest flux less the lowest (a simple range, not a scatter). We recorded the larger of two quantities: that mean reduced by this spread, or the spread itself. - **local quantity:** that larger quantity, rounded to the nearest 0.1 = 17.4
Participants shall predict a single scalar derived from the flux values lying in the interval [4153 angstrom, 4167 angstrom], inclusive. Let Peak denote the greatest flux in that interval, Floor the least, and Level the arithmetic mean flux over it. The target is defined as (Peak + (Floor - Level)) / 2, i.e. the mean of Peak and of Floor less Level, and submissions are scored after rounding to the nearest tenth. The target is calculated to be 12.5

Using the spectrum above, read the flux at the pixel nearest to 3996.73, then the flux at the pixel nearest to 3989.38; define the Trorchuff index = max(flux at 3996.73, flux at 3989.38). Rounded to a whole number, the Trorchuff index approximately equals 22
